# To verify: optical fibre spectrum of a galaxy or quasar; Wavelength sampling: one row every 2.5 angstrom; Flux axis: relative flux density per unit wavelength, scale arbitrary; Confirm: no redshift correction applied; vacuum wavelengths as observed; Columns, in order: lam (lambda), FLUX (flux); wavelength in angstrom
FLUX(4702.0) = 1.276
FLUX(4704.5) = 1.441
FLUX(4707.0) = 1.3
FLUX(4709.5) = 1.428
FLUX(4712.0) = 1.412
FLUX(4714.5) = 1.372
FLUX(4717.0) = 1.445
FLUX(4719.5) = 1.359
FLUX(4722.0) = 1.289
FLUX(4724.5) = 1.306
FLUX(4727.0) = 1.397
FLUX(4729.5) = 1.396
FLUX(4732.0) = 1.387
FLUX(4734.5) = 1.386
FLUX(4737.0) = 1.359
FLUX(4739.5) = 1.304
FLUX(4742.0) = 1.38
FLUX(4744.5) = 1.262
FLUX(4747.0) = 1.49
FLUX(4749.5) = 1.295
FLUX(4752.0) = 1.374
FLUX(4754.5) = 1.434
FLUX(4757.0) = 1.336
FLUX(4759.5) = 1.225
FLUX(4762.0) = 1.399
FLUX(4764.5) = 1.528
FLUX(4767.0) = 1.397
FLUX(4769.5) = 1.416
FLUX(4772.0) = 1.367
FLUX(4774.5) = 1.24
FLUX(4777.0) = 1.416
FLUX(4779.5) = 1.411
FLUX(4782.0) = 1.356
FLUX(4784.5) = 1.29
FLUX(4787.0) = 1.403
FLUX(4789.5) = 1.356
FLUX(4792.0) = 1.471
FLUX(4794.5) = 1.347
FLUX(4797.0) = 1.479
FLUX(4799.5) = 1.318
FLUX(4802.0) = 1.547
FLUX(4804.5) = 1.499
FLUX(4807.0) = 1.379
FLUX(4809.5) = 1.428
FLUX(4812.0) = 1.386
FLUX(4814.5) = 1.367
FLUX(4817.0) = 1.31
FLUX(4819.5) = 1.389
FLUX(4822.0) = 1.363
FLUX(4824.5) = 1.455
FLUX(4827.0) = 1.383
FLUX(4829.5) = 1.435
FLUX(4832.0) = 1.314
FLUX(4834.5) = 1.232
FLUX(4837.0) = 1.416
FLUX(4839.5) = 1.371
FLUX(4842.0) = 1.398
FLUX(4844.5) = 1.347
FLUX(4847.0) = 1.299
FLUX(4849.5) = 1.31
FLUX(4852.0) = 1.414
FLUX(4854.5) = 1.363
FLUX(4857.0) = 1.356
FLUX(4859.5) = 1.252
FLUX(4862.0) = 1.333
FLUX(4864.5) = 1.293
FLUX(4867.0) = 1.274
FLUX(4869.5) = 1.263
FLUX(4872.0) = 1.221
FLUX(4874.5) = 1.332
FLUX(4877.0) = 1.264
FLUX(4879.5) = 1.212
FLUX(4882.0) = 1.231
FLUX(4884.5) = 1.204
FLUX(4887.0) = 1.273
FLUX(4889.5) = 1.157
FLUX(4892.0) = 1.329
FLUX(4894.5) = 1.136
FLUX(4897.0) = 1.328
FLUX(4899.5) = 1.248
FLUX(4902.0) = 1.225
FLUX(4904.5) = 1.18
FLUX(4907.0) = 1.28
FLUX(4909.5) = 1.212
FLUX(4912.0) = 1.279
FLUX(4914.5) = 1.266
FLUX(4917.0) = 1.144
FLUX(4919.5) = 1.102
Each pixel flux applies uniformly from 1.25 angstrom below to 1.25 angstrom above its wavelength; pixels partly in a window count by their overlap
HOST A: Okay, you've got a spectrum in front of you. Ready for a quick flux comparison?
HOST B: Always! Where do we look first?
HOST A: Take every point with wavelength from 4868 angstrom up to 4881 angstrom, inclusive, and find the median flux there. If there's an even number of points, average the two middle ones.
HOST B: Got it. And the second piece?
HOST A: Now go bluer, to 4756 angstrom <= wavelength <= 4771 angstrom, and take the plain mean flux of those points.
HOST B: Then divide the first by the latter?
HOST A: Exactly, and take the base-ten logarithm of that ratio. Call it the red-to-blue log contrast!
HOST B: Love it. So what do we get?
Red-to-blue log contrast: -0.040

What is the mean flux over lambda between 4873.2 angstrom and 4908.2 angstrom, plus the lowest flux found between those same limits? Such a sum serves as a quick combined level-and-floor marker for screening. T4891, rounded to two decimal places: 2.38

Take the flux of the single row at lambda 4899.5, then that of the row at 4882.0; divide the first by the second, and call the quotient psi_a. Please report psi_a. 1.01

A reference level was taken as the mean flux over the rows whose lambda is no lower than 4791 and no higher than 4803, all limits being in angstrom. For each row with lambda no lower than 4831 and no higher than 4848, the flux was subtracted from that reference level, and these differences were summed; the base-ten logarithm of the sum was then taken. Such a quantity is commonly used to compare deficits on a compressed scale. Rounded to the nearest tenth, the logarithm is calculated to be -0.2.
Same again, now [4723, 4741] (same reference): -0.3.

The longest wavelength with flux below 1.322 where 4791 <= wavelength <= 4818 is 4817.0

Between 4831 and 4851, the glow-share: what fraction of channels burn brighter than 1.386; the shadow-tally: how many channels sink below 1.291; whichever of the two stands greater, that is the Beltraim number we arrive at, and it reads 1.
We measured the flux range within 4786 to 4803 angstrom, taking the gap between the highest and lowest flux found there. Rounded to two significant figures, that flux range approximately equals 0.23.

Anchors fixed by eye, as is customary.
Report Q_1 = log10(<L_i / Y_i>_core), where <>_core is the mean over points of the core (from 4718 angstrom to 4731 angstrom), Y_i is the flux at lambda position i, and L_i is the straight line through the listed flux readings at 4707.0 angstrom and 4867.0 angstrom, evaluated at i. -0.017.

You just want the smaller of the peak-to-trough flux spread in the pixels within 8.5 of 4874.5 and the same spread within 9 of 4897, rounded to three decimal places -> 0.120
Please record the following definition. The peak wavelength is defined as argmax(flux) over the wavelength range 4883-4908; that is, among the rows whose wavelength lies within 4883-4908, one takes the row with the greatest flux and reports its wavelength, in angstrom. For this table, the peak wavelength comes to 4892.0 angstrom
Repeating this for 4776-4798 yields 4797.0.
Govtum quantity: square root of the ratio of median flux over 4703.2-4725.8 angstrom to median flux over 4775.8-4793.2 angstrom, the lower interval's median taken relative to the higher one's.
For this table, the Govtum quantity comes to 0.99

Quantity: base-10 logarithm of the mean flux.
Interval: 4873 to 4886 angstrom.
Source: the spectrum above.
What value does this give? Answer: 0.096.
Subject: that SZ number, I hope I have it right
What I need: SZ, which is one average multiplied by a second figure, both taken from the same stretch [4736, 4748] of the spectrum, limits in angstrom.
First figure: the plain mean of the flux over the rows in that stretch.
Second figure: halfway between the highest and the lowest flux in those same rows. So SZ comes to 1.87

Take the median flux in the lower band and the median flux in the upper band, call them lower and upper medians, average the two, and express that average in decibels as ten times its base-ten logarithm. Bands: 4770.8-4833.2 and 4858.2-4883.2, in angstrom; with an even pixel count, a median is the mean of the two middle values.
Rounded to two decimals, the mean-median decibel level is 1.22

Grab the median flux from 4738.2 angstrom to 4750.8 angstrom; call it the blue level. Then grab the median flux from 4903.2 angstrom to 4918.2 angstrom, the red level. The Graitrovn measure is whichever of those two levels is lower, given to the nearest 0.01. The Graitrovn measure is 1.24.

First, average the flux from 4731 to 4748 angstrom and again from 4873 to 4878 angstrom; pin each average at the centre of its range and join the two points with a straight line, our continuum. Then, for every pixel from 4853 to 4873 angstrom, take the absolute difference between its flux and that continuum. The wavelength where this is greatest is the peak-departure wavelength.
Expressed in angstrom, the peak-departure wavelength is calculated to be 4872.0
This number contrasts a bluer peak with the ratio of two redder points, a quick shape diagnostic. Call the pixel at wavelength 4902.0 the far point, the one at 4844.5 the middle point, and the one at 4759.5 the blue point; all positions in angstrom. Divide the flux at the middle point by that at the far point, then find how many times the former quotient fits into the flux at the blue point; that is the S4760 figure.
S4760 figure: 1.11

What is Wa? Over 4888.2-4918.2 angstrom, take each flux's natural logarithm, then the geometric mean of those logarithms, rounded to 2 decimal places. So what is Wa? 0.20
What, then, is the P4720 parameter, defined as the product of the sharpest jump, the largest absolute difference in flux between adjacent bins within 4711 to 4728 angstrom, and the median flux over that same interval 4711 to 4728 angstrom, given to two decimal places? 0.12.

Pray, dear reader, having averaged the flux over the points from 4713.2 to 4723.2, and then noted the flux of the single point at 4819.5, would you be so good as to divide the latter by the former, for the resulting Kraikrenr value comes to 1.02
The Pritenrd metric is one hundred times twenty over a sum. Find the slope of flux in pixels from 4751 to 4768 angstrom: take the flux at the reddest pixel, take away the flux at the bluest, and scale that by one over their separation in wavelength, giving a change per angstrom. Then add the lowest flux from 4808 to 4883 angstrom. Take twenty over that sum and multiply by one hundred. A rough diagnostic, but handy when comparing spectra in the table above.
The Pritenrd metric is 1648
